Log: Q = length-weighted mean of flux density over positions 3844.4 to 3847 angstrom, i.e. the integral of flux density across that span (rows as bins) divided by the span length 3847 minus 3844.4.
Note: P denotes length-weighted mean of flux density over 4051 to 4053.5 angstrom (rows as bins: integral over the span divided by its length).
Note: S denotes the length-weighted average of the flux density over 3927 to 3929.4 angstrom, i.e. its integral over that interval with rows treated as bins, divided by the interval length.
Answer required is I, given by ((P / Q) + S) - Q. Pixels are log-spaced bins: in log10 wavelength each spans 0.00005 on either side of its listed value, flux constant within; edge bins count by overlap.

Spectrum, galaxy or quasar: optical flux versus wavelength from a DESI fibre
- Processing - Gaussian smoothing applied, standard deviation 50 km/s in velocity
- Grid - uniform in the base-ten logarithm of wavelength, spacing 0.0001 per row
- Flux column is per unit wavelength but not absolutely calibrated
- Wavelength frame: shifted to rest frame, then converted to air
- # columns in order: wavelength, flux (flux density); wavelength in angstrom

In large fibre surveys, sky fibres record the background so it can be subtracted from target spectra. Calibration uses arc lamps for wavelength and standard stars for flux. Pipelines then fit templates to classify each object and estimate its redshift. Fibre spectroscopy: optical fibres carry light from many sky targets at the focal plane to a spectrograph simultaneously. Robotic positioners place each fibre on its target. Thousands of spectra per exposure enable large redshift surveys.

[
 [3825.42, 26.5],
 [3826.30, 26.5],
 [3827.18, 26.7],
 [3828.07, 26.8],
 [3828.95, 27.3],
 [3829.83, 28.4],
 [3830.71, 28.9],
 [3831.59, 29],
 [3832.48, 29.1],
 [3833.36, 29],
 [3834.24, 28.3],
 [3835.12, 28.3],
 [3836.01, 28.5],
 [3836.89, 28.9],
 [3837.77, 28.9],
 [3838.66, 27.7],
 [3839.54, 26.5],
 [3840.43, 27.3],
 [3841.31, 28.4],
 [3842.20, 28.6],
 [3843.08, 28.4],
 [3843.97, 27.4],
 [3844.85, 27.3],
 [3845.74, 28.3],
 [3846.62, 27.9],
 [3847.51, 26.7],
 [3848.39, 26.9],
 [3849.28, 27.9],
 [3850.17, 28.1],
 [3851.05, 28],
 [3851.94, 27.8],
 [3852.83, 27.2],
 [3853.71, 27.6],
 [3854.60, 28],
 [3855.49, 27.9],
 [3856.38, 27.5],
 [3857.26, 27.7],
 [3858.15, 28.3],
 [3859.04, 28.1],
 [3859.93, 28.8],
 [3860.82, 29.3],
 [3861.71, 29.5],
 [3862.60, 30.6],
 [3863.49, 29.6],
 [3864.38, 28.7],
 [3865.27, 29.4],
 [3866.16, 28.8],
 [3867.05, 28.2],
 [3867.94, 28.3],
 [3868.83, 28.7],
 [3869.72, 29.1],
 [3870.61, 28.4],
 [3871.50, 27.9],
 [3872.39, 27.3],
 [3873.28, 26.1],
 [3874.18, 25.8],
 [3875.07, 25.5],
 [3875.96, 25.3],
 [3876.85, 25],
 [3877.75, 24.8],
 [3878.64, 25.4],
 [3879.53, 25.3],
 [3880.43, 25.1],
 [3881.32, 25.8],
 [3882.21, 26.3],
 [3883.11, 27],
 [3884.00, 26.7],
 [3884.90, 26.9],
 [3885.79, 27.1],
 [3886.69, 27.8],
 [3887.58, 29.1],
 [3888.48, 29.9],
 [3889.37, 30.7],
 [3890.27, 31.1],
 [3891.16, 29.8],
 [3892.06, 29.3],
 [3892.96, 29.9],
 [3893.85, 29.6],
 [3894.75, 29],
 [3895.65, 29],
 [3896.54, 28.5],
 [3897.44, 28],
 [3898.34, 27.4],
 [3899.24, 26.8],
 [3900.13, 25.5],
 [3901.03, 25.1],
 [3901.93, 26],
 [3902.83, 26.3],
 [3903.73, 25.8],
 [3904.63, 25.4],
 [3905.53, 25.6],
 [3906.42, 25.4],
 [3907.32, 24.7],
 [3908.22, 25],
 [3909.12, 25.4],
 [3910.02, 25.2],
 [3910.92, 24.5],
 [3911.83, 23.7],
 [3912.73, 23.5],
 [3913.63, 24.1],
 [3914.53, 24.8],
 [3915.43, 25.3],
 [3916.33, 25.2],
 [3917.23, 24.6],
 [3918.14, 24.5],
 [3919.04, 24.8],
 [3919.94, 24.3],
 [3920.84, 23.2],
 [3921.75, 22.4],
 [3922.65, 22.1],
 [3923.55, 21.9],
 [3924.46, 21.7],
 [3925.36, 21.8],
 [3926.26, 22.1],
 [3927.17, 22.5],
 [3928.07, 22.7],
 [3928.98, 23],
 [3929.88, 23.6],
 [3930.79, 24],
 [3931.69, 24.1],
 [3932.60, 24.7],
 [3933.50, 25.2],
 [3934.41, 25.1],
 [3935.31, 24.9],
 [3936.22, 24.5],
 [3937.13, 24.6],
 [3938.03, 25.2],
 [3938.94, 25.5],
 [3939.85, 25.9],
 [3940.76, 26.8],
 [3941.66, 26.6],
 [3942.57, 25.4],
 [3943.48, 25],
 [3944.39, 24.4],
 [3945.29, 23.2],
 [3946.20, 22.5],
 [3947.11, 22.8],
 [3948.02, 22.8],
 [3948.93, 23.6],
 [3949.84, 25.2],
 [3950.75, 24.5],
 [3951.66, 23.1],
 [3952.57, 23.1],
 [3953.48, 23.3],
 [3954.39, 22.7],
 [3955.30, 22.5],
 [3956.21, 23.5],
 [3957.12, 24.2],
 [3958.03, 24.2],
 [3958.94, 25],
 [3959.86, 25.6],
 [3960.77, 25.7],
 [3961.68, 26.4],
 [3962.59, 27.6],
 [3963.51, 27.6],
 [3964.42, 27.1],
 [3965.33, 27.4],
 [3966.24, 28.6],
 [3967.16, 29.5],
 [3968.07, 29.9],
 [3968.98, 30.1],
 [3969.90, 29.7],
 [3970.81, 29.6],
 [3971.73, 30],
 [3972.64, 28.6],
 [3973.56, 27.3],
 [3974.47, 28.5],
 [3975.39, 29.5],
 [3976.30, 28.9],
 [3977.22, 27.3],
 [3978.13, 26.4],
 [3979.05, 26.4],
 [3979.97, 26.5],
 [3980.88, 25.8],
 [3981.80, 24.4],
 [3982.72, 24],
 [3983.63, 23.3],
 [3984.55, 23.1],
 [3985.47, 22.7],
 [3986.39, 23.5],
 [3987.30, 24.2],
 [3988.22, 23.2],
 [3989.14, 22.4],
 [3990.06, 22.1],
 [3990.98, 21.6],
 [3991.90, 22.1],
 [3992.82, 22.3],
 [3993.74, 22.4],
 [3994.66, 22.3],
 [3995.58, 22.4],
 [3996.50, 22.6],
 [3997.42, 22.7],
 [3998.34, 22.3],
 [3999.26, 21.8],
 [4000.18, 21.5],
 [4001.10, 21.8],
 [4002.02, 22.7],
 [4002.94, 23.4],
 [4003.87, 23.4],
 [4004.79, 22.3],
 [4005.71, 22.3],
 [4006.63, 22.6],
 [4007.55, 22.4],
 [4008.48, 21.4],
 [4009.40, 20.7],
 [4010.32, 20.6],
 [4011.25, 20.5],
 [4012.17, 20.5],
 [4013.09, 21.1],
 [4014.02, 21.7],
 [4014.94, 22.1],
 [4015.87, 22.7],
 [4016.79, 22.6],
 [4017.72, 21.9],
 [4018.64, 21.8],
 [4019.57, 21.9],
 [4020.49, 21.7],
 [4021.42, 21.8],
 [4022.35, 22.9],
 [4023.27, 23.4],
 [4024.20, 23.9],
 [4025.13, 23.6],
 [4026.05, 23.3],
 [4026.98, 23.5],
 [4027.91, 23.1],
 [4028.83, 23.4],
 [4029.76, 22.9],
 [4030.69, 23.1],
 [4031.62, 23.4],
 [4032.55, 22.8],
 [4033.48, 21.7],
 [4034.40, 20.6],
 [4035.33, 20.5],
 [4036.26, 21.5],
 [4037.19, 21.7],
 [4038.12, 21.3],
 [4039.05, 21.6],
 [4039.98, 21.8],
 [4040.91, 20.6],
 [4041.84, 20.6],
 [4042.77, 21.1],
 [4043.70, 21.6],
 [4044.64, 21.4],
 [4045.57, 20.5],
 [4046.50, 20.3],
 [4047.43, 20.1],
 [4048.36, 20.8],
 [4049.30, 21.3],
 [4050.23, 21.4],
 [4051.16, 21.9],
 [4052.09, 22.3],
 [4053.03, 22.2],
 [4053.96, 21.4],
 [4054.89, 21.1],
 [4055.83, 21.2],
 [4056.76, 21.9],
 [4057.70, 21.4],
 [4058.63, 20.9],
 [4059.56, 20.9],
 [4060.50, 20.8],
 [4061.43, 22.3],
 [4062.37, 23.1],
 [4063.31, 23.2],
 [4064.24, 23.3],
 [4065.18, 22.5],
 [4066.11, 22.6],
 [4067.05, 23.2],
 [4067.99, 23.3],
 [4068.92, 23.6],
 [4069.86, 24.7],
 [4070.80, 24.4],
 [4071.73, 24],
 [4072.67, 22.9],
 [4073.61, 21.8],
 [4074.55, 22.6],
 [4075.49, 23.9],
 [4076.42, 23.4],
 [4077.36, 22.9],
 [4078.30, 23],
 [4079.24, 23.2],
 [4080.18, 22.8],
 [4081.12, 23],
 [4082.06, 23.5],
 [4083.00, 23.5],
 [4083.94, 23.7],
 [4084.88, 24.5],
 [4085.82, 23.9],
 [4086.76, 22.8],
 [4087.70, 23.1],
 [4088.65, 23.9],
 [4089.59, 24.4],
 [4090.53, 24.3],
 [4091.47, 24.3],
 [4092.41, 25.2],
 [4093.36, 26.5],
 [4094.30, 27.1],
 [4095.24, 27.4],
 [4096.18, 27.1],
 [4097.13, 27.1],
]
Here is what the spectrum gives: -4.4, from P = 22.2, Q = 27.9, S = 22.7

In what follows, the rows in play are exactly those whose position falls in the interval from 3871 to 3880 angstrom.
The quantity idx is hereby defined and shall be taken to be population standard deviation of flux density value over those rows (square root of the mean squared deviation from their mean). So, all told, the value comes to 0.96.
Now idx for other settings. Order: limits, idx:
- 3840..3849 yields 0.65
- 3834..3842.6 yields 0.72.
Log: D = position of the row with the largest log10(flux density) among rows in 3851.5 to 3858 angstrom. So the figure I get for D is 3854.60 angstrom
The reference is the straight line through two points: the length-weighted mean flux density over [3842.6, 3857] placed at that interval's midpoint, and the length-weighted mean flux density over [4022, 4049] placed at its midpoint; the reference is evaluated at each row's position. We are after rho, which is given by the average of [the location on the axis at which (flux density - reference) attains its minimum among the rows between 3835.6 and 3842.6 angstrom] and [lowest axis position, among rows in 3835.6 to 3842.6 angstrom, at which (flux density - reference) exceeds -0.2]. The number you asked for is 3837.8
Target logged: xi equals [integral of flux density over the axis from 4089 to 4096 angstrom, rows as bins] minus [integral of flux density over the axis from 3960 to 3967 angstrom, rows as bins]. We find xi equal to -11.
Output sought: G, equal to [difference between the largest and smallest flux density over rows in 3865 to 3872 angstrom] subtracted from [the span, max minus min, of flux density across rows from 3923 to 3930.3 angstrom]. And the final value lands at 0.4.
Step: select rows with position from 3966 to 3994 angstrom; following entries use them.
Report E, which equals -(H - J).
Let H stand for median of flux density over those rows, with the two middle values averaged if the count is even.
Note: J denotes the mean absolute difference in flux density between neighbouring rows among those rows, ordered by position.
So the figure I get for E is -26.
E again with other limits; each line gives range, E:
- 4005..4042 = -21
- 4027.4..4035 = -22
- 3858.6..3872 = -28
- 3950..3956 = -23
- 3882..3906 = -27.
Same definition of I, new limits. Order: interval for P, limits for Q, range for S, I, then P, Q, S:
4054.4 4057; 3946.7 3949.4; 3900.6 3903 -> 3.6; 21.4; 23.1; 25.7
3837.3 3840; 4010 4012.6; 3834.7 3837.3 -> 9.4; 27.7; 20.5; 28.5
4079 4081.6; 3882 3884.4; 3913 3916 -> -1.1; 23.0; 26.7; 24.7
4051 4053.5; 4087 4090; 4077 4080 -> 0.3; 22.2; 23.7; 23.0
